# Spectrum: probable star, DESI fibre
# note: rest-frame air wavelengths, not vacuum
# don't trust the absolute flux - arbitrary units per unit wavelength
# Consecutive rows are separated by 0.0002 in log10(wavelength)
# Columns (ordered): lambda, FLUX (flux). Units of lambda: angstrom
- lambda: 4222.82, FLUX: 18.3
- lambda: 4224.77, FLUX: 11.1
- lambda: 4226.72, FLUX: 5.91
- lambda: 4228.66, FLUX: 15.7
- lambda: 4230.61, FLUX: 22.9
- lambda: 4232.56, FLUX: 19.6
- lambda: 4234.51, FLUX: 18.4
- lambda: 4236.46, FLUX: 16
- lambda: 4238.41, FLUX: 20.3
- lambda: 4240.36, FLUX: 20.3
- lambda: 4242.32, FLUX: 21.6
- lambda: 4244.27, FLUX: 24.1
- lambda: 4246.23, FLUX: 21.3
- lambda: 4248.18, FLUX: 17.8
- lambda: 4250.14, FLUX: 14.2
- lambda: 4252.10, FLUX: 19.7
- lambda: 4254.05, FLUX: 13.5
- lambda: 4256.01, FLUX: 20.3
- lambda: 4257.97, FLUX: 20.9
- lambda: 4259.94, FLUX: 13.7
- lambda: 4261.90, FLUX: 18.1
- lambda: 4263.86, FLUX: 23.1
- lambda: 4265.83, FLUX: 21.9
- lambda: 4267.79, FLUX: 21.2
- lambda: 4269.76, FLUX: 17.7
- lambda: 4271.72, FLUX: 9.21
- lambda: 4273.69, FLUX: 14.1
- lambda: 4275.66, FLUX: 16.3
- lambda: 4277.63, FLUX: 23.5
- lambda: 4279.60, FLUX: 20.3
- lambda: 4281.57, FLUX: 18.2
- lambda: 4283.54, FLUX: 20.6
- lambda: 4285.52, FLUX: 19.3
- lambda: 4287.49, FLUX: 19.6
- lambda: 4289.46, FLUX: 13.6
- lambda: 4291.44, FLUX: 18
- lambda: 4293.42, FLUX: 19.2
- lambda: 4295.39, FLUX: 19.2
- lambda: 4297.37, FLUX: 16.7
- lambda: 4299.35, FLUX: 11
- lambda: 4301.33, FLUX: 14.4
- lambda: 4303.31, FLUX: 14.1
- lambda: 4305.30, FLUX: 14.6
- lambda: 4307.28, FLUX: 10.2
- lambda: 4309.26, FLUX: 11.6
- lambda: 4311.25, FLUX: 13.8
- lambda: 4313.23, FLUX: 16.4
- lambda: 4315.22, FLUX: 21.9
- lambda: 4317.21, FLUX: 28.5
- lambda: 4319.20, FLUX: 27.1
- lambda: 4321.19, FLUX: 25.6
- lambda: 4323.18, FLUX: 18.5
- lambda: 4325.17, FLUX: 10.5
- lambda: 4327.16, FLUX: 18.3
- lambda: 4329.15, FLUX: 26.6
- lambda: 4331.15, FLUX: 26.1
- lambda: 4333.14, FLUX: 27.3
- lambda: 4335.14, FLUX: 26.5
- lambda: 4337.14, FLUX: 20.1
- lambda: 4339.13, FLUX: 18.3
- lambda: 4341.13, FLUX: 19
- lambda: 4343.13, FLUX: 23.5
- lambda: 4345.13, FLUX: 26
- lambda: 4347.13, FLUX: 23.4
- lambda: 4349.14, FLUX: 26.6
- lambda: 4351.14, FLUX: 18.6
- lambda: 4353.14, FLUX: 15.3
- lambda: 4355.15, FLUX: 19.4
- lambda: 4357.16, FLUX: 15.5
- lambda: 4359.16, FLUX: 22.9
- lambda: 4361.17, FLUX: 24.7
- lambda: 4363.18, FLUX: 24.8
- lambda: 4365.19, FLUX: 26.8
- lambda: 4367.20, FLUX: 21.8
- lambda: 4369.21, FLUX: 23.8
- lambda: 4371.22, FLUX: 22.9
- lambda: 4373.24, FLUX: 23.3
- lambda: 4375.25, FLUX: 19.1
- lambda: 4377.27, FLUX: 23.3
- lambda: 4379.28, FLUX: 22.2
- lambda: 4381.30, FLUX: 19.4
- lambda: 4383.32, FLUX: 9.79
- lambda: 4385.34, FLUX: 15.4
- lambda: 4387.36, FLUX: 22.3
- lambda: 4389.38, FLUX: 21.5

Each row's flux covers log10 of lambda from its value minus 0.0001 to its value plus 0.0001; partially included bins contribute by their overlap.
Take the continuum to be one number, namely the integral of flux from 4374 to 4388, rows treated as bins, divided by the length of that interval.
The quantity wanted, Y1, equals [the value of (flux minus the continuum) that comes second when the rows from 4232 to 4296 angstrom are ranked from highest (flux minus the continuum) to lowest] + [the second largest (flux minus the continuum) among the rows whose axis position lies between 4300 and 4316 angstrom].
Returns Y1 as 2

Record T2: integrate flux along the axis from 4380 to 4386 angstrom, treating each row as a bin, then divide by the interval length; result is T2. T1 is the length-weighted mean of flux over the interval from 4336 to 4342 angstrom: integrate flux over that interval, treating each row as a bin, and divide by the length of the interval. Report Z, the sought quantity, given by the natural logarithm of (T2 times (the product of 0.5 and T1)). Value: 5.0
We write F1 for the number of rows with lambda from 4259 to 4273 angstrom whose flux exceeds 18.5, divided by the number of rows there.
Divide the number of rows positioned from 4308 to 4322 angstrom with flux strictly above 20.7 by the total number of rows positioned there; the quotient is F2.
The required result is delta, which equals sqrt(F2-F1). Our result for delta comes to 0.38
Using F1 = 0.43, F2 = 0.6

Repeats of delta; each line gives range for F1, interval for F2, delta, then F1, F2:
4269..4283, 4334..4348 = 0.53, 0.29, 0.6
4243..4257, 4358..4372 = 0.65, 0.57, 1.0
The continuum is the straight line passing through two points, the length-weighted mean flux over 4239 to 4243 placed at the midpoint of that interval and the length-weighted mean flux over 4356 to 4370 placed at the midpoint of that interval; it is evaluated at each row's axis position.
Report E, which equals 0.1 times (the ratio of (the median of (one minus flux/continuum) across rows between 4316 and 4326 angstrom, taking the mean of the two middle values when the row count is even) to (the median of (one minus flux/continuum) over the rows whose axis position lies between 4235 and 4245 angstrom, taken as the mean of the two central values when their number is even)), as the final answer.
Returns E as -0.7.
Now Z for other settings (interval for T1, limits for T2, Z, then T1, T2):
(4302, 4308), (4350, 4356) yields 4.8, 13.2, 17.9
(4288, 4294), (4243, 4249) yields 5.2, 17.0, 21.2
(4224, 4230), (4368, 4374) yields 4.9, 11.6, 23.3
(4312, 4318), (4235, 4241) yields 5.3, 21.7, 18.8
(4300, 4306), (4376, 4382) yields 5.0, 14.1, 21.6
